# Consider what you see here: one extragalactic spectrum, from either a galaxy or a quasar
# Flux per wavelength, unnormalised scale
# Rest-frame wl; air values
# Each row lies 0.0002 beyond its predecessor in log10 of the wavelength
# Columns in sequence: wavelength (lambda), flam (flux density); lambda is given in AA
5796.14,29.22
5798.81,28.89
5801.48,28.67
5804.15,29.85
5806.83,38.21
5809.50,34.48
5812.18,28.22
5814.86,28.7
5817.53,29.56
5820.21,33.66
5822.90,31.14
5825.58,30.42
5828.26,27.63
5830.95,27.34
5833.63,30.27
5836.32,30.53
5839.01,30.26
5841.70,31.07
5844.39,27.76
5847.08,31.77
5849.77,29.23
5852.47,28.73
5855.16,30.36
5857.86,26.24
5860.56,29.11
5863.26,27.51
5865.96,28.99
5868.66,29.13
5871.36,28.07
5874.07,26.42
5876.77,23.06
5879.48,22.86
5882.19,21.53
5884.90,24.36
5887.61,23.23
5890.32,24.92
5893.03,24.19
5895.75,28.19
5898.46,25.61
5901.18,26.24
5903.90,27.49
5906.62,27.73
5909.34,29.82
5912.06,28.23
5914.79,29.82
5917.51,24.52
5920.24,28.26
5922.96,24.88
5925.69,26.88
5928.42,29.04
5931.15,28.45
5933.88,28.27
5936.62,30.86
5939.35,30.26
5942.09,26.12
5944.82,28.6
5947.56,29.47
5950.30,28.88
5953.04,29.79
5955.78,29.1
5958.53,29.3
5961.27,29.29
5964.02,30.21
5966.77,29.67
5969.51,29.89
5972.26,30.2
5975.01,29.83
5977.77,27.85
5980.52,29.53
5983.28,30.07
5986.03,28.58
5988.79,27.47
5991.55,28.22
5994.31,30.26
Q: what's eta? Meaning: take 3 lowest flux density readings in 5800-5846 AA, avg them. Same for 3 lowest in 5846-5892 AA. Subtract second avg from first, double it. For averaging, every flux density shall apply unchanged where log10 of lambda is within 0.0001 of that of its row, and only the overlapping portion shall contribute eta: 10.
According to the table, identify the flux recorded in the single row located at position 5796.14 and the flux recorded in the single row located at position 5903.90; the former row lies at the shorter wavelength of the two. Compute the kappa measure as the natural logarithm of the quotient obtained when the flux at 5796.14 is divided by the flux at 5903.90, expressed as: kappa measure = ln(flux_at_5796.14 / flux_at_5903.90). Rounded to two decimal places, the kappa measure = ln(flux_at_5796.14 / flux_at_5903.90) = 0.06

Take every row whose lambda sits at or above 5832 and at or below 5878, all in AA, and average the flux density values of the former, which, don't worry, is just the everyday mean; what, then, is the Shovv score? 28.7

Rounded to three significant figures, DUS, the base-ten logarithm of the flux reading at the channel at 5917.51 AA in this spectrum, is 1.39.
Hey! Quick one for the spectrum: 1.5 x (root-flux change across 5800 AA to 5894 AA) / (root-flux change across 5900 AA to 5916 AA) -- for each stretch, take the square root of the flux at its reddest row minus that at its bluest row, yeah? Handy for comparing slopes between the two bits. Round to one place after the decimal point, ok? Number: -1.9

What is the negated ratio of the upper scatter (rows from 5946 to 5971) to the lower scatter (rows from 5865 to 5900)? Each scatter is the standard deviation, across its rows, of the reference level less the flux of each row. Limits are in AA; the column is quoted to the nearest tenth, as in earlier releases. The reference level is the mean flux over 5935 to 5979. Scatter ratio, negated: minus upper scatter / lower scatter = -0.2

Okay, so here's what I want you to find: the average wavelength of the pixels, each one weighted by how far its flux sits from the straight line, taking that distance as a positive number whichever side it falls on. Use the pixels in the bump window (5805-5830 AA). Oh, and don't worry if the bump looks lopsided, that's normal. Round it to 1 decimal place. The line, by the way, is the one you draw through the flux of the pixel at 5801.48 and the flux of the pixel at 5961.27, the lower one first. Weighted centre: 5813.8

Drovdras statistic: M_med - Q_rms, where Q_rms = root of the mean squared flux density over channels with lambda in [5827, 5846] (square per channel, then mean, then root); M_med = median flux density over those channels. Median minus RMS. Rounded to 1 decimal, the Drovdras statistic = 1.0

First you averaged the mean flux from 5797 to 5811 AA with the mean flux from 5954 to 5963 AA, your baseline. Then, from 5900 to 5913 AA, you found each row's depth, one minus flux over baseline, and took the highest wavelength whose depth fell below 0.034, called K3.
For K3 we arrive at 5909.34 AA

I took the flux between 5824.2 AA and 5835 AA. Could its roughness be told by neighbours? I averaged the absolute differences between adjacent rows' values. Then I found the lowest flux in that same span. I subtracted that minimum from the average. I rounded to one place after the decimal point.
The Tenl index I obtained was -25.3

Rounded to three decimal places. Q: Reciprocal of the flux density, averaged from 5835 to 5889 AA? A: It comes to 0.037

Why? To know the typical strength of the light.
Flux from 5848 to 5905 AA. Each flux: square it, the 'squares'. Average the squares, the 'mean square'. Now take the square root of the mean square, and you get 26.6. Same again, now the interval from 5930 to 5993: 29.1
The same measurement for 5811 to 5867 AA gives 29.5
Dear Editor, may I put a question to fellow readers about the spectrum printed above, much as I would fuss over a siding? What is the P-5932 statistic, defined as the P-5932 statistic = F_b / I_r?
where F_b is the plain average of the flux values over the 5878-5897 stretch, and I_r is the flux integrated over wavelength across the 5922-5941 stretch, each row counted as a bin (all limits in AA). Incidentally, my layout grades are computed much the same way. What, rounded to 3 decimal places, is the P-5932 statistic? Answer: 0.045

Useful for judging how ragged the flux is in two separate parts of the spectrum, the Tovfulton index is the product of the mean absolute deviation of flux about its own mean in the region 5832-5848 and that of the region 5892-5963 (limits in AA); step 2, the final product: 1.22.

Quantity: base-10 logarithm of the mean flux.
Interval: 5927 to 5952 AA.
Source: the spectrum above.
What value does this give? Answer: 1.46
